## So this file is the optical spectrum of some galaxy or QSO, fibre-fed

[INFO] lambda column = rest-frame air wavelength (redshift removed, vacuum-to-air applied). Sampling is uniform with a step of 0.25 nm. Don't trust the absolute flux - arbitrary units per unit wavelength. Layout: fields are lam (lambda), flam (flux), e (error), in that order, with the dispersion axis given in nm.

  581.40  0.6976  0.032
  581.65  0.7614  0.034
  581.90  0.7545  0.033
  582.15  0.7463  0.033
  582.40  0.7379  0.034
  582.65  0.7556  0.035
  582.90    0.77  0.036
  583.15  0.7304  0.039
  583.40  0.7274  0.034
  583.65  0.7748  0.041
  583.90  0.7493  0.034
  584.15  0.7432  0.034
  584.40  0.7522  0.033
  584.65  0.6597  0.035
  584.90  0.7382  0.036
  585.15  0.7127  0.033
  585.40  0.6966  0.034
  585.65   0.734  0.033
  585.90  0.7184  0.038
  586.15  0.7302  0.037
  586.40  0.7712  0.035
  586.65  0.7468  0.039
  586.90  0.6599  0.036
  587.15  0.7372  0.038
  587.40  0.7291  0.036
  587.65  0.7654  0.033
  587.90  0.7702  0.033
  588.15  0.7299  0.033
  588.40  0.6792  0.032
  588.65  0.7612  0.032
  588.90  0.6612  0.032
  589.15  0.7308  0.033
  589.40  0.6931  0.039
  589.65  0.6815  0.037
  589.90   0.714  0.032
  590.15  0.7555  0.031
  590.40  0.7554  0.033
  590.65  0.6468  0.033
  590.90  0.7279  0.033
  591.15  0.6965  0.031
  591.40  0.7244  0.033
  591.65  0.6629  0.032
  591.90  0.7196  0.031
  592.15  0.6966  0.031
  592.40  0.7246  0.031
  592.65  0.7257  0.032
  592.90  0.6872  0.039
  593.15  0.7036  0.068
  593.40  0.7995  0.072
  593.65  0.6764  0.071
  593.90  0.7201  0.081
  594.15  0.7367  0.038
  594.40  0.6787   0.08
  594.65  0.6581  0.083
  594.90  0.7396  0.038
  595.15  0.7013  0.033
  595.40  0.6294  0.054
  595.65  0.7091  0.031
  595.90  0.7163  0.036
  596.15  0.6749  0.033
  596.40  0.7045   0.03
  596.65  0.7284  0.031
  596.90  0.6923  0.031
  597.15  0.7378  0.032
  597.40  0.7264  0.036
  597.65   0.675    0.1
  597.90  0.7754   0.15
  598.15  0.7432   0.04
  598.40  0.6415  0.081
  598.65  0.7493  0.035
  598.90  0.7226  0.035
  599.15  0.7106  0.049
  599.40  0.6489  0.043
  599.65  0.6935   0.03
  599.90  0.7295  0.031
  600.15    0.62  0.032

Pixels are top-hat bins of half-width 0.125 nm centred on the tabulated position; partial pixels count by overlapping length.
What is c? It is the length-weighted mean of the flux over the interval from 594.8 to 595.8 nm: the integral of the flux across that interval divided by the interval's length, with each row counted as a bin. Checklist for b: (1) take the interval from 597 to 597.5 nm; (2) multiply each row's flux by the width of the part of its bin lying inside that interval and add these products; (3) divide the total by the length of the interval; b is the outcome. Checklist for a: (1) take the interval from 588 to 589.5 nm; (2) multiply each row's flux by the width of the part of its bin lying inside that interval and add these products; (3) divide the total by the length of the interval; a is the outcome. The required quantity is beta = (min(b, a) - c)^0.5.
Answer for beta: 0.13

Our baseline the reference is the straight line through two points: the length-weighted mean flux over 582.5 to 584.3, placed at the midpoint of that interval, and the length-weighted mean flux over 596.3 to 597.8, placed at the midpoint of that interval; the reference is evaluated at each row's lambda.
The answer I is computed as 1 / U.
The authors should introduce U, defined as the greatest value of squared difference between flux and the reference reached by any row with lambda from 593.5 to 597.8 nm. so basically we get 132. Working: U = 0.0076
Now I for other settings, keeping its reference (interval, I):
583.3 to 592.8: 133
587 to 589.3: 185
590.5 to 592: 145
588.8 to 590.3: 185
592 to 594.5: 167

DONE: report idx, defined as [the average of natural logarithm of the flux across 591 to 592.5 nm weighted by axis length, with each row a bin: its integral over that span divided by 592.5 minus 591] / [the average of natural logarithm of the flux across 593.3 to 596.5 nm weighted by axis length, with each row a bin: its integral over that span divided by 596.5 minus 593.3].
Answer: 0.99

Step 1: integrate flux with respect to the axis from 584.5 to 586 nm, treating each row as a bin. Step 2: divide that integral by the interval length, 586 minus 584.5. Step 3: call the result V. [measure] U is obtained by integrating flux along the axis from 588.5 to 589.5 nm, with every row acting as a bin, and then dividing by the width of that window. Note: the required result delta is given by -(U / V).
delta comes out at -1.00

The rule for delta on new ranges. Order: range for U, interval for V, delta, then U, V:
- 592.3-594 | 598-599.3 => -1.01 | 0.720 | 0.713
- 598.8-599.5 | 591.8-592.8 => -0.97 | 0.695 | 0.716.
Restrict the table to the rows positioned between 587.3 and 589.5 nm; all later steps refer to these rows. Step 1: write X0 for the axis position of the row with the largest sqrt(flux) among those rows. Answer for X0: 587.90 nm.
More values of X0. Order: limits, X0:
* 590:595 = 593.40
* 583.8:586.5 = 586.40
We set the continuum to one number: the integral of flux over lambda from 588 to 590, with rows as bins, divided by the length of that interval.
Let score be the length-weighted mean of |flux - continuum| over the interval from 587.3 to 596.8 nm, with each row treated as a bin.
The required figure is 0.030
